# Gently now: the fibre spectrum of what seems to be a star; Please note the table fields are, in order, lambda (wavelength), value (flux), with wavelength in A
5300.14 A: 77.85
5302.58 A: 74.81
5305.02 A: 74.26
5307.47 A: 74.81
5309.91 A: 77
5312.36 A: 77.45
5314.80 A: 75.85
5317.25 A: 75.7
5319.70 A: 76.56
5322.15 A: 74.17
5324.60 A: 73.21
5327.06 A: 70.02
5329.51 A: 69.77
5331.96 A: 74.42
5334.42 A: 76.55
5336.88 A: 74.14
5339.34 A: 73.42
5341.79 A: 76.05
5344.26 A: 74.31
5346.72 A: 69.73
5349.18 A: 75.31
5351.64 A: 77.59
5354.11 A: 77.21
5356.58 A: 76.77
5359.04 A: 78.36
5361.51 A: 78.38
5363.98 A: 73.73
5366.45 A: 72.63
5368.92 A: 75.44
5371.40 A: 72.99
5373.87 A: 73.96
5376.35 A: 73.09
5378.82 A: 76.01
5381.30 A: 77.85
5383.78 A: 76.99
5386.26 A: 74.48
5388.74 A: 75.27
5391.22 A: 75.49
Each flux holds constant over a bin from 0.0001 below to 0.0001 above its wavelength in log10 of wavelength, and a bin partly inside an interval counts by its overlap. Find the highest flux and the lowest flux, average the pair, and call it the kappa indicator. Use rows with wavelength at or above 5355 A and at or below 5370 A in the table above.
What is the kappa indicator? 75.5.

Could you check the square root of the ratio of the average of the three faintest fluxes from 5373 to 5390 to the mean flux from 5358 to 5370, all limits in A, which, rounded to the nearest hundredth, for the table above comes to 0.99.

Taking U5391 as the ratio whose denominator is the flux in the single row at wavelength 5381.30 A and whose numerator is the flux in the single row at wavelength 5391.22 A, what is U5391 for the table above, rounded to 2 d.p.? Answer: 0.97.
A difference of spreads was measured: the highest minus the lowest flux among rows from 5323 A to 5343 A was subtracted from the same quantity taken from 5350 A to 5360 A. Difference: -5.2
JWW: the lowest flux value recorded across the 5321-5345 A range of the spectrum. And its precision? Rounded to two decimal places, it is 69.77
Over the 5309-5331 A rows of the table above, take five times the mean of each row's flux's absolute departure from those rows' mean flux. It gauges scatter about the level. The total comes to 12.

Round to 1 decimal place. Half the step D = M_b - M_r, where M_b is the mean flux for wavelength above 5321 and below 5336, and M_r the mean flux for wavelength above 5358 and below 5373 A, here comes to -1.1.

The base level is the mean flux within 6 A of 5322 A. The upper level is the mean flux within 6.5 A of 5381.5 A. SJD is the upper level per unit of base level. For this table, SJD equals 1.02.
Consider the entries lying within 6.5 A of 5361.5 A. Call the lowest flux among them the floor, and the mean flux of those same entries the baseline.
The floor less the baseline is -3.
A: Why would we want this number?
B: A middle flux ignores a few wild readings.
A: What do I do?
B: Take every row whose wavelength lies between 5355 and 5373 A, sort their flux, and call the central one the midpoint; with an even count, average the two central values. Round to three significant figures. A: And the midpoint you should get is 75.4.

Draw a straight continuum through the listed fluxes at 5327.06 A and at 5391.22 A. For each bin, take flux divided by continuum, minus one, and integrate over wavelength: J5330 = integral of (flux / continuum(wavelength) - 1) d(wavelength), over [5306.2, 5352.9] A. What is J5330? 2.9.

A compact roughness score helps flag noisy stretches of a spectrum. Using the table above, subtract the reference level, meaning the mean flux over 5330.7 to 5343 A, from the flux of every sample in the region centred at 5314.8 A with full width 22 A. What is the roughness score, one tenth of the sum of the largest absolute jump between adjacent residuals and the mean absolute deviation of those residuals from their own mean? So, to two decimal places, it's 0.36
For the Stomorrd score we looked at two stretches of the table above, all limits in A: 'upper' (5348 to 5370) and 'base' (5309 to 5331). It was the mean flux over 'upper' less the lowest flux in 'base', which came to 6.4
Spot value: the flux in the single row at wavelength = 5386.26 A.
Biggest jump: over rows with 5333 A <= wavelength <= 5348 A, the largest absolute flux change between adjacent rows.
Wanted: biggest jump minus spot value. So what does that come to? -70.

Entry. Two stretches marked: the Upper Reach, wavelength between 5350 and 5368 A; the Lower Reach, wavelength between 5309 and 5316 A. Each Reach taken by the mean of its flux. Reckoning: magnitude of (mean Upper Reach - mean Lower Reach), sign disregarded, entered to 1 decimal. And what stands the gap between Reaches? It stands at 0.4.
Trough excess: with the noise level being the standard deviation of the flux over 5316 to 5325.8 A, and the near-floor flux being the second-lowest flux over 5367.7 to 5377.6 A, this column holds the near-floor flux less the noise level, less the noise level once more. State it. 70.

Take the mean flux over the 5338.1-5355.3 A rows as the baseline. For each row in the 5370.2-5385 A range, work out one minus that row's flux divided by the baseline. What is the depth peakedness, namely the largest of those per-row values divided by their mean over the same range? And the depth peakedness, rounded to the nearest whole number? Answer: -5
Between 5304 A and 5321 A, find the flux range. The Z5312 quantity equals 3.2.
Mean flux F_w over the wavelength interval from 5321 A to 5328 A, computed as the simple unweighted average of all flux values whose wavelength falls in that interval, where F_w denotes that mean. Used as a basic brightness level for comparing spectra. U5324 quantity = 72.5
